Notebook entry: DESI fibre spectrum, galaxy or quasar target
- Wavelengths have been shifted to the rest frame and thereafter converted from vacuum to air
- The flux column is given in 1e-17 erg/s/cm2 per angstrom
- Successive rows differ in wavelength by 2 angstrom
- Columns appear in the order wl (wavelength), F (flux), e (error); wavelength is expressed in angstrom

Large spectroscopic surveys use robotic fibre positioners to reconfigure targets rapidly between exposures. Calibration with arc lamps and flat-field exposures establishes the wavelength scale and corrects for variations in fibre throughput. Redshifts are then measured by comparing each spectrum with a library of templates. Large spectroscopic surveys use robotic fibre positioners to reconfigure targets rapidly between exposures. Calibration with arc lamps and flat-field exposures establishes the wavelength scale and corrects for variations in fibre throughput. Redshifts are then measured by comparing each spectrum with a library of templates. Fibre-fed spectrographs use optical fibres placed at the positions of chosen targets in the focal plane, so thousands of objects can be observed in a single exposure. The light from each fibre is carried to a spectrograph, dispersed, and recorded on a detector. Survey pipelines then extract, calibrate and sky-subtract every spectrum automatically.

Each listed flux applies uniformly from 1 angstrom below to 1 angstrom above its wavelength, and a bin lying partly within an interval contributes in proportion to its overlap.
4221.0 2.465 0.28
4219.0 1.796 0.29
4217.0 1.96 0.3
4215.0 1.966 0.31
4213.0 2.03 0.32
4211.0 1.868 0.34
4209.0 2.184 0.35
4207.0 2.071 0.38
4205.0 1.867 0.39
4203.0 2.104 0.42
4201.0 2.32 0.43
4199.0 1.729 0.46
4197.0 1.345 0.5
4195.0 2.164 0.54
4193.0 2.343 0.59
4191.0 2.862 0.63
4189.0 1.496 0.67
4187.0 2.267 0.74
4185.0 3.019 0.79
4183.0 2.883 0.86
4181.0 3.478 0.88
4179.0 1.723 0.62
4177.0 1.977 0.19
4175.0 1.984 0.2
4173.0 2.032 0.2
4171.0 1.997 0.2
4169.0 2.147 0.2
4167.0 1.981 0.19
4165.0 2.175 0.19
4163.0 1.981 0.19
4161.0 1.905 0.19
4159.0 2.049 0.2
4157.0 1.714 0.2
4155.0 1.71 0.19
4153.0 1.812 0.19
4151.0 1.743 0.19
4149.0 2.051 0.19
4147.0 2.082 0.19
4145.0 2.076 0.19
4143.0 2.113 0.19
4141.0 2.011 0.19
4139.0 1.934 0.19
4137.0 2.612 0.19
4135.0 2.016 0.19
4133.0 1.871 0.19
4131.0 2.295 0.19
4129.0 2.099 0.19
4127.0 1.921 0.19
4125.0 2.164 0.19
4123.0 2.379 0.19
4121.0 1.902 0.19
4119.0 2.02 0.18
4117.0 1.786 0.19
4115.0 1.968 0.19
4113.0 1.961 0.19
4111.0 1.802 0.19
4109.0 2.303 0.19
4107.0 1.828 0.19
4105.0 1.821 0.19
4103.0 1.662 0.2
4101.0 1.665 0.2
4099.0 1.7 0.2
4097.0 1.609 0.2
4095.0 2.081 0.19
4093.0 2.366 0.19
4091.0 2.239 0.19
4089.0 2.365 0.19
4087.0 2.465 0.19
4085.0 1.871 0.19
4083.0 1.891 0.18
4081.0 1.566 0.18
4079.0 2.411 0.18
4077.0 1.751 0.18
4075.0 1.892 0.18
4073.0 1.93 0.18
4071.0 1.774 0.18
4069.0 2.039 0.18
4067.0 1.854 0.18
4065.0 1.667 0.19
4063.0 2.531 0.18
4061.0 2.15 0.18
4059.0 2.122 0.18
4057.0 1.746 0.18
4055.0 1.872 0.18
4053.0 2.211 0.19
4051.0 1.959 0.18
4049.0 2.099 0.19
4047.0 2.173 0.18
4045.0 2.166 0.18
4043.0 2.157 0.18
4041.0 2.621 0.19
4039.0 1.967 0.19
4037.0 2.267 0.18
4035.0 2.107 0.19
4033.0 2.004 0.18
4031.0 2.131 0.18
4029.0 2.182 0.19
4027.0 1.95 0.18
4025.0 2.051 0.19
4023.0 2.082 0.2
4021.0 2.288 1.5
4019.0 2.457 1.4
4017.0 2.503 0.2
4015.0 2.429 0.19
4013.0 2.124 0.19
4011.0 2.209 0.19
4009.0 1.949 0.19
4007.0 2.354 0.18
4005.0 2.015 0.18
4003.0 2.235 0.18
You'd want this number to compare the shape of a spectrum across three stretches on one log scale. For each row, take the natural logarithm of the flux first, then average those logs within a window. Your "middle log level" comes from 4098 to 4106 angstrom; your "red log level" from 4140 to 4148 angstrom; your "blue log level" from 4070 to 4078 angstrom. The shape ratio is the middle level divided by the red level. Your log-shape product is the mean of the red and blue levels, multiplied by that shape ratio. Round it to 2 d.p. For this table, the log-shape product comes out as 0.49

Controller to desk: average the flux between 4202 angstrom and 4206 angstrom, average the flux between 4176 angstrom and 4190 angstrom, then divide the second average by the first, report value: 1.21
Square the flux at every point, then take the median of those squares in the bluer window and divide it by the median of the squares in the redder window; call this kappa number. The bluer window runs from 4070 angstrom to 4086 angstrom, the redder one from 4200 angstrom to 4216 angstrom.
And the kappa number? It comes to 0.8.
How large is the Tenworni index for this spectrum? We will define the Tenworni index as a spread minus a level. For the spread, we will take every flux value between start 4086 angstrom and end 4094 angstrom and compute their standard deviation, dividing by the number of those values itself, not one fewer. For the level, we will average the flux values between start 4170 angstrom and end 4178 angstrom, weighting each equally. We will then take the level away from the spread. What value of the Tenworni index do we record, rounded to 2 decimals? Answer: -1.92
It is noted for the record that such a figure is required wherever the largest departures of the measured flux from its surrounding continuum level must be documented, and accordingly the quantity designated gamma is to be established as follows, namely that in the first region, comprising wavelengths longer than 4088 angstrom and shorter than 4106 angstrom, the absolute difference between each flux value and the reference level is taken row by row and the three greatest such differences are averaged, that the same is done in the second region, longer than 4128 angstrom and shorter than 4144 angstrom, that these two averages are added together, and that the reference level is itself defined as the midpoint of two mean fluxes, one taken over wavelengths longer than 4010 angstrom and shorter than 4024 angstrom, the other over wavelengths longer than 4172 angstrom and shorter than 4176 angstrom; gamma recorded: 0.83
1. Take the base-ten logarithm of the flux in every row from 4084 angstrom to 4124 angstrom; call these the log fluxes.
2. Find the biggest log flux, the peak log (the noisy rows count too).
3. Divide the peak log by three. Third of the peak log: 0.131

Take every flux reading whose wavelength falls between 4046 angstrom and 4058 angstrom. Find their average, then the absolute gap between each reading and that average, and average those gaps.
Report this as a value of 0.15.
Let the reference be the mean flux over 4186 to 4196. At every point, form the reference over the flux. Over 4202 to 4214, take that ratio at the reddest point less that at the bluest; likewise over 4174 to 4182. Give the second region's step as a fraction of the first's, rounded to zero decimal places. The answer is -12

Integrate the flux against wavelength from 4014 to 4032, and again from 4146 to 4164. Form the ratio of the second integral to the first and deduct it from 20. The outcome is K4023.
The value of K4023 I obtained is 19.15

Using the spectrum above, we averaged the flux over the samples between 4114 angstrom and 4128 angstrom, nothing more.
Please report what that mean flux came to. 2.02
